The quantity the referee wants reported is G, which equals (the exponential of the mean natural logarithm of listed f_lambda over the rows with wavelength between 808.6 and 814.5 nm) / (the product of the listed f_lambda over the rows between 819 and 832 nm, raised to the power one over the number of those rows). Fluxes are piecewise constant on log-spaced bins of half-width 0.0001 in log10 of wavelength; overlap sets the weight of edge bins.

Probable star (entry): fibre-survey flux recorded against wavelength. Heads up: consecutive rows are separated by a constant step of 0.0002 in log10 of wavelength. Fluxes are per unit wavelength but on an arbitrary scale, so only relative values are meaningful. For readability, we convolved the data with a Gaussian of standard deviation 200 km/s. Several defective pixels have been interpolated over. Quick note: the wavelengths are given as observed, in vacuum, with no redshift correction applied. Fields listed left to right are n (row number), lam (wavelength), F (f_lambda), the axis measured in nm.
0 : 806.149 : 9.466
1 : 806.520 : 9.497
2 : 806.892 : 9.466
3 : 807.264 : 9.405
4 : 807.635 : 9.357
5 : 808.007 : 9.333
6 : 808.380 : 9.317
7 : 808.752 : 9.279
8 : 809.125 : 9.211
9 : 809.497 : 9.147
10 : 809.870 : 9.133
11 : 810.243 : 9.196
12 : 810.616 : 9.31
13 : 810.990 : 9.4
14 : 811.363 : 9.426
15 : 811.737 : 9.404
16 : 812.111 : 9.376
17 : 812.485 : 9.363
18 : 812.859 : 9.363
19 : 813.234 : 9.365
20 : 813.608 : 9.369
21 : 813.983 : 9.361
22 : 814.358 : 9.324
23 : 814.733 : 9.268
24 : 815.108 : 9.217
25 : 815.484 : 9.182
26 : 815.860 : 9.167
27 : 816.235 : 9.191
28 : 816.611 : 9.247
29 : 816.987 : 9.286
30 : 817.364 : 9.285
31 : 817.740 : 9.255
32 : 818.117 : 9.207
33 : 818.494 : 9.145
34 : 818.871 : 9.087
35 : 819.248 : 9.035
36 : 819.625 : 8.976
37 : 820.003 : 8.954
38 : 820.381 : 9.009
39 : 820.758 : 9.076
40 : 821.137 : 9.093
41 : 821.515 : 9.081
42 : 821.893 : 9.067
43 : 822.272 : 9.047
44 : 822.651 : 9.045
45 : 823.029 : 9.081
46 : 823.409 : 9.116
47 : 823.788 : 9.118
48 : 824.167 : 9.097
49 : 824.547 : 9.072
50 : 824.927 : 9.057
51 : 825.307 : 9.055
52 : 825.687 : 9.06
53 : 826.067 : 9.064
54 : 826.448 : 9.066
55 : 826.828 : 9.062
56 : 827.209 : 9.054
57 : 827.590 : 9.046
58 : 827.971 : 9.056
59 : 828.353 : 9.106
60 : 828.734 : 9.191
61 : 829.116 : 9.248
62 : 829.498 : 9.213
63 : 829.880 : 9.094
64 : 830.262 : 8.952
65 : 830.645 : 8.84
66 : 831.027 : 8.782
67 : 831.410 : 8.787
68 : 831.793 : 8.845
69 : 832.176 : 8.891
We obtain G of 1.03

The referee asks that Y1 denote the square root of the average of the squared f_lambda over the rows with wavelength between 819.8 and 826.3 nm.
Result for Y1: 9.06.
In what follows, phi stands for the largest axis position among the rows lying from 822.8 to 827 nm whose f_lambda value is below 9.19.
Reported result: 826.828 nm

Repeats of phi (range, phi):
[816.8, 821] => 820.758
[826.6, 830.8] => 830.645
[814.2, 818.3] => 815.860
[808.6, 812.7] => 809.870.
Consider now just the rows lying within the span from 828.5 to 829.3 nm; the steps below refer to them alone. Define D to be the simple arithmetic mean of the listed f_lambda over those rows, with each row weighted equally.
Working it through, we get 9.22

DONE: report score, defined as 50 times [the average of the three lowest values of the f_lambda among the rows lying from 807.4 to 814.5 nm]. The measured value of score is 458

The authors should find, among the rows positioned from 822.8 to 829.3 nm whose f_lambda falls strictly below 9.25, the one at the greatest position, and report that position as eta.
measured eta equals 829.116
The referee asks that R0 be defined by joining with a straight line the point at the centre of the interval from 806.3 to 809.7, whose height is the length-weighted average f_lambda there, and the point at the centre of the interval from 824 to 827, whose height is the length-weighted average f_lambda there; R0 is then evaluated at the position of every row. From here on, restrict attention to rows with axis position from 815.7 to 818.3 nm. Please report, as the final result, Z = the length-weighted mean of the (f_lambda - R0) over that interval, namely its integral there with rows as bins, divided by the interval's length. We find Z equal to 0.04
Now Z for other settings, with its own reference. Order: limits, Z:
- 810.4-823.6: 0.01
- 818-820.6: -0.11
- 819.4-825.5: -0.05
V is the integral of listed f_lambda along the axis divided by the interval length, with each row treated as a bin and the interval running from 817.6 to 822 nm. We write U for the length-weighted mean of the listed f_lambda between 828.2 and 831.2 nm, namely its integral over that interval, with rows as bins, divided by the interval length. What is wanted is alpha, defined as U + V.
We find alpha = 18.1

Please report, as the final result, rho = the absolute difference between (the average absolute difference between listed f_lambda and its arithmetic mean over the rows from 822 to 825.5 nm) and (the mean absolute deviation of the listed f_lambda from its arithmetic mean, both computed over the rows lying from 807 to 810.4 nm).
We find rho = 0.059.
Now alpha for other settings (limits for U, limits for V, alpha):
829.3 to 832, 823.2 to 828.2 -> 18.0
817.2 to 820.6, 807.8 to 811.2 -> 18.4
